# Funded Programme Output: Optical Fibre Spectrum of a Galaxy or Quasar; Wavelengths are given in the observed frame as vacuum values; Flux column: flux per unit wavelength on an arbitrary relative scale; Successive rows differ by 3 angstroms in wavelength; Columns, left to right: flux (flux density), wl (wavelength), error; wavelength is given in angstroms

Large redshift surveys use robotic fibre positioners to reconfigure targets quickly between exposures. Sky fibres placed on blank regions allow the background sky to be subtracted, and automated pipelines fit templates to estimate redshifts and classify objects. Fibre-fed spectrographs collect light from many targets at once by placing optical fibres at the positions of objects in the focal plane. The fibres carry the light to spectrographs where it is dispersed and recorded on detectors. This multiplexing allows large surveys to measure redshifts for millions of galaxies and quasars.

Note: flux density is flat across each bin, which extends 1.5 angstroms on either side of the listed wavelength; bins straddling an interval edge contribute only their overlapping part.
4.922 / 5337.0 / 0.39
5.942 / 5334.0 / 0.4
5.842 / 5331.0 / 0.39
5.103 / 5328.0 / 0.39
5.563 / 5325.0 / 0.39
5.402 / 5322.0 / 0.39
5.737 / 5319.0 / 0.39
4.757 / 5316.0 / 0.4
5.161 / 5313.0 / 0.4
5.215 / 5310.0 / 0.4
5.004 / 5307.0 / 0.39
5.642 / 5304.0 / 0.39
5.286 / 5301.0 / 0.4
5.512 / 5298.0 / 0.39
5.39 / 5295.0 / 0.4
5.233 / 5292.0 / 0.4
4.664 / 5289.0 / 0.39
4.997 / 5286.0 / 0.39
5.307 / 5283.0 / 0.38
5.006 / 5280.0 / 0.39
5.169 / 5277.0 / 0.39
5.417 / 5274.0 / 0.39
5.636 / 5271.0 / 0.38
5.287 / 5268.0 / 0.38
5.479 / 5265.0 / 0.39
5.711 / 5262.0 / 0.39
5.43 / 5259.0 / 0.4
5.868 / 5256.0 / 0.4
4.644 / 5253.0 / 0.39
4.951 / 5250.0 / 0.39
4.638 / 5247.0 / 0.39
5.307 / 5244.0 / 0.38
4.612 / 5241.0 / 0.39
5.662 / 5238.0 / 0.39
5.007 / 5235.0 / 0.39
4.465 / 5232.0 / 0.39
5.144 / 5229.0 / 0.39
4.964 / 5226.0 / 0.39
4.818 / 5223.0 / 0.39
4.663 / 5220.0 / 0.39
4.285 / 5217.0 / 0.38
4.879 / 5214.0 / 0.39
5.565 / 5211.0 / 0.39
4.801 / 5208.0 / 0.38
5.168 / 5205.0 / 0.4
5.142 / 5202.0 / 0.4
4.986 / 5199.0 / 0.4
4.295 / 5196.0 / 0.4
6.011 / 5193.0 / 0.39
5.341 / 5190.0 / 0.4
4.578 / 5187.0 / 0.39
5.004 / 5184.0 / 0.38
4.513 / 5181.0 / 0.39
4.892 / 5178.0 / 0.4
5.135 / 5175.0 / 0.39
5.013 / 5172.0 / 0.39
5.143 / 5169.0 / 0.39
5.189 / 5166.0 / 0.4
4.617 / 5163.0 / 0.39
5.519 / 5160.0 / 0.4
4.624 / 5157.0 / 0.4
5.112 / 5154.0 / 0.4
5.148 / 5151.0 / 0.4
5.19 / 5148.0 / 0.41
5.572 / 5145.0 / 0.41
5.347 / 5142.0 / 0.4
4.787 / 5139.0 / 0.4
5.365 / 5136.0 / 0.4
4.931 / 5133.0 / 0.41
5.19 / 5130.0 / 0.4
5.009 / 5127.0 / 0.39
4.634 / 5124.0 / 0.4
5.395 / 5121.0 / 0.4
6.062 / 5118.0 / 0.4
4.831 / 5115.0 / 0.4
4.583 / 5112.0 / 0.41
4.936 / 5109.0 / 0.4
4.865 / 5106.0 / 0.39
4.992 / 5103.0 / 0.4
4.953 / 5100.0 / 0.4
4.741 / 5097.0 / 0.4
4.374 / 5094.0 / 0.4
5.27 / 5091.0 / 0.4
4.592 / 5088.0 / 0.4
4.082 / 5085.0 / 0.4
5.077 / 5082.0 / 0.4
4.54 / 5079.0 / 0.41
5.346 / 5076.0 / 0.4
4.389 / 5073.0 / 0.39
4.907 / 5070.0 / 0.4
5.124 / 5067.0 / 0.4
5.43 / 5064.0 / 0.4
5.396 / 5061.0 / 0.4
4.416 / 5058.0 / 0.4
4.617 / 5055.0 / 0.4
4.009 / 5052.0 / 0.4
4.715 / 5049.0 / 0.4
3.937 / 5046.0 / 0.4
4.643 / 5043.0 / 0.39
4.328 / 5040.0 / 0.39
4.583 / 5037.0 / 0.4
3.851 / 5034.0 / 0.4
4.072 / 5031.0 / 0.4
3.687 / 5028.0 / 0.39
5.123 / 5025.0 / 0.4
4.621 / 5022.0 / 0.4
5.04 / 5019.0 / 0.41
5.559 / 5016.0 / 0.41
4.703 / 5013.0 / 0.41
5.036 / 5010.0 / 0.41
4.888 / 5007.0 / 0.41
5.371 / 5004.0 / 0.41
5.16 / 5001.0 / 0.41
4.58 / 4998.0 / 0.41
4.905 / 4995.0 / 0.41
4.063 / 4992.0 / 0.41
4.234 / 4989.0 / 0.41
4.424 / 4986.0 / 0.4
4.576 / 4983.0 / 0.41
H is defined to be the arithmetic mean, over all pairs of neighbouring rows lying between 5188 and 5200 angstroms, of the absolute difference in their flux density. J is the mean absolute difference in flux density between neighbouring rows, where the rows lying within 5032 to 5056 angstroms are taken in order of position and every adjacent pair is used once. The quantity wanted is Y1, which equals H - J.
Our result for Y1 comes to 0.44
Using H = 1.03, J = 0.59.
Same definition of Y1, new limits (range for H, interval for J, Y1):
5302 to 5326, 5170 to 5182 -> 0.15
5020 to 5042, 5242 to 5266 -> 0.09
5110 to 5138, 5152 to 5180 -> 0.09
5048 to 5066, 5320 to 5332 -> 0.05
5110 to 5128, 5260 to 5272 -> 0.40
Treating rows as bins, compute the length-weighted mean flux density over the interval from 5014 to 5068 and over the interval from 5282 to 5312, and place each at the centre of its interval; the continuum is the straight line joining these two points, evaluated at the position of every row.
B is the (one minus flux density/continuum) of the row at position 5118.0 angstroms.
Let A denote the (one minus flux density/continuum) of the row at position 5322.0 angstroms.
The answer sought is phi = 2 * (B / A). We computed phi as 23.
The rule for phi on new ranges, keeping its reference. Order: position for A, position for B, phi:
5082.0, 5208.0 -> -1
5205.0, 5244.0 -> 3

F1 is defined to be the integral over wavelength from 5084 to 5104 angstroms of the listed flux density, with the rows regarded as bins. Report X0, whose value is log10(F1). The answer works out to 1.98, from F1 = 94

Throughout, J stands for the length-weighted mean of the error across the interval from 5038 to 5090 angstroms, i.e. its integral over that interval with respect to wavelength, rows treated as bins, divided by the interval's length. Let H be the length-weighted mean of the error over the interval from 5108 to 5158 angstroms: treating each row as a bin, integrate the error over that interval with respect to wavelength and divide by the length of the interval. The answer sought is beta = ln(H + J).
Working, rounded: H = 0.402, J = 0.399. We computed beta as -0.222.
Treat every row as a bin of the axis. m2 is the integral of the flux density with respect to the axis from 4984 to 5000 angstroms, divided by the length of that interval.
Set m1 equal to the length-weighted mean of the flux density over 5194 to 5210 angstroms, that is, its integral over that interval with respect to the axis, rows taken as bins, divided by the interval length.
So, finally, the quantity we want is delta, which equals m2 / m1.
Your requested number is 0.91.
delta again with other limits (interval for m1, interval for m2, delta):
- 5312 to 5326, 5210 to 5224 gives 0.91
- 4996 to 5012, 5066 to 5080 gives 0.97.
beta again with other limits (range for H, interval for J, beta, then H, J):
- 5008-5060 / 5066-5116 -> -0.222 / 0.401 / 0.400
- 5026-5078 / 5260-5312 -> -0.238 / 0.398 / 0.391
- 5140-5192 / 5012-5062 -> -0.228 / 0.396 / 0.400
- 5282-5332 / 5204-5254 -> -0.246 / 0.393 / 0.389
